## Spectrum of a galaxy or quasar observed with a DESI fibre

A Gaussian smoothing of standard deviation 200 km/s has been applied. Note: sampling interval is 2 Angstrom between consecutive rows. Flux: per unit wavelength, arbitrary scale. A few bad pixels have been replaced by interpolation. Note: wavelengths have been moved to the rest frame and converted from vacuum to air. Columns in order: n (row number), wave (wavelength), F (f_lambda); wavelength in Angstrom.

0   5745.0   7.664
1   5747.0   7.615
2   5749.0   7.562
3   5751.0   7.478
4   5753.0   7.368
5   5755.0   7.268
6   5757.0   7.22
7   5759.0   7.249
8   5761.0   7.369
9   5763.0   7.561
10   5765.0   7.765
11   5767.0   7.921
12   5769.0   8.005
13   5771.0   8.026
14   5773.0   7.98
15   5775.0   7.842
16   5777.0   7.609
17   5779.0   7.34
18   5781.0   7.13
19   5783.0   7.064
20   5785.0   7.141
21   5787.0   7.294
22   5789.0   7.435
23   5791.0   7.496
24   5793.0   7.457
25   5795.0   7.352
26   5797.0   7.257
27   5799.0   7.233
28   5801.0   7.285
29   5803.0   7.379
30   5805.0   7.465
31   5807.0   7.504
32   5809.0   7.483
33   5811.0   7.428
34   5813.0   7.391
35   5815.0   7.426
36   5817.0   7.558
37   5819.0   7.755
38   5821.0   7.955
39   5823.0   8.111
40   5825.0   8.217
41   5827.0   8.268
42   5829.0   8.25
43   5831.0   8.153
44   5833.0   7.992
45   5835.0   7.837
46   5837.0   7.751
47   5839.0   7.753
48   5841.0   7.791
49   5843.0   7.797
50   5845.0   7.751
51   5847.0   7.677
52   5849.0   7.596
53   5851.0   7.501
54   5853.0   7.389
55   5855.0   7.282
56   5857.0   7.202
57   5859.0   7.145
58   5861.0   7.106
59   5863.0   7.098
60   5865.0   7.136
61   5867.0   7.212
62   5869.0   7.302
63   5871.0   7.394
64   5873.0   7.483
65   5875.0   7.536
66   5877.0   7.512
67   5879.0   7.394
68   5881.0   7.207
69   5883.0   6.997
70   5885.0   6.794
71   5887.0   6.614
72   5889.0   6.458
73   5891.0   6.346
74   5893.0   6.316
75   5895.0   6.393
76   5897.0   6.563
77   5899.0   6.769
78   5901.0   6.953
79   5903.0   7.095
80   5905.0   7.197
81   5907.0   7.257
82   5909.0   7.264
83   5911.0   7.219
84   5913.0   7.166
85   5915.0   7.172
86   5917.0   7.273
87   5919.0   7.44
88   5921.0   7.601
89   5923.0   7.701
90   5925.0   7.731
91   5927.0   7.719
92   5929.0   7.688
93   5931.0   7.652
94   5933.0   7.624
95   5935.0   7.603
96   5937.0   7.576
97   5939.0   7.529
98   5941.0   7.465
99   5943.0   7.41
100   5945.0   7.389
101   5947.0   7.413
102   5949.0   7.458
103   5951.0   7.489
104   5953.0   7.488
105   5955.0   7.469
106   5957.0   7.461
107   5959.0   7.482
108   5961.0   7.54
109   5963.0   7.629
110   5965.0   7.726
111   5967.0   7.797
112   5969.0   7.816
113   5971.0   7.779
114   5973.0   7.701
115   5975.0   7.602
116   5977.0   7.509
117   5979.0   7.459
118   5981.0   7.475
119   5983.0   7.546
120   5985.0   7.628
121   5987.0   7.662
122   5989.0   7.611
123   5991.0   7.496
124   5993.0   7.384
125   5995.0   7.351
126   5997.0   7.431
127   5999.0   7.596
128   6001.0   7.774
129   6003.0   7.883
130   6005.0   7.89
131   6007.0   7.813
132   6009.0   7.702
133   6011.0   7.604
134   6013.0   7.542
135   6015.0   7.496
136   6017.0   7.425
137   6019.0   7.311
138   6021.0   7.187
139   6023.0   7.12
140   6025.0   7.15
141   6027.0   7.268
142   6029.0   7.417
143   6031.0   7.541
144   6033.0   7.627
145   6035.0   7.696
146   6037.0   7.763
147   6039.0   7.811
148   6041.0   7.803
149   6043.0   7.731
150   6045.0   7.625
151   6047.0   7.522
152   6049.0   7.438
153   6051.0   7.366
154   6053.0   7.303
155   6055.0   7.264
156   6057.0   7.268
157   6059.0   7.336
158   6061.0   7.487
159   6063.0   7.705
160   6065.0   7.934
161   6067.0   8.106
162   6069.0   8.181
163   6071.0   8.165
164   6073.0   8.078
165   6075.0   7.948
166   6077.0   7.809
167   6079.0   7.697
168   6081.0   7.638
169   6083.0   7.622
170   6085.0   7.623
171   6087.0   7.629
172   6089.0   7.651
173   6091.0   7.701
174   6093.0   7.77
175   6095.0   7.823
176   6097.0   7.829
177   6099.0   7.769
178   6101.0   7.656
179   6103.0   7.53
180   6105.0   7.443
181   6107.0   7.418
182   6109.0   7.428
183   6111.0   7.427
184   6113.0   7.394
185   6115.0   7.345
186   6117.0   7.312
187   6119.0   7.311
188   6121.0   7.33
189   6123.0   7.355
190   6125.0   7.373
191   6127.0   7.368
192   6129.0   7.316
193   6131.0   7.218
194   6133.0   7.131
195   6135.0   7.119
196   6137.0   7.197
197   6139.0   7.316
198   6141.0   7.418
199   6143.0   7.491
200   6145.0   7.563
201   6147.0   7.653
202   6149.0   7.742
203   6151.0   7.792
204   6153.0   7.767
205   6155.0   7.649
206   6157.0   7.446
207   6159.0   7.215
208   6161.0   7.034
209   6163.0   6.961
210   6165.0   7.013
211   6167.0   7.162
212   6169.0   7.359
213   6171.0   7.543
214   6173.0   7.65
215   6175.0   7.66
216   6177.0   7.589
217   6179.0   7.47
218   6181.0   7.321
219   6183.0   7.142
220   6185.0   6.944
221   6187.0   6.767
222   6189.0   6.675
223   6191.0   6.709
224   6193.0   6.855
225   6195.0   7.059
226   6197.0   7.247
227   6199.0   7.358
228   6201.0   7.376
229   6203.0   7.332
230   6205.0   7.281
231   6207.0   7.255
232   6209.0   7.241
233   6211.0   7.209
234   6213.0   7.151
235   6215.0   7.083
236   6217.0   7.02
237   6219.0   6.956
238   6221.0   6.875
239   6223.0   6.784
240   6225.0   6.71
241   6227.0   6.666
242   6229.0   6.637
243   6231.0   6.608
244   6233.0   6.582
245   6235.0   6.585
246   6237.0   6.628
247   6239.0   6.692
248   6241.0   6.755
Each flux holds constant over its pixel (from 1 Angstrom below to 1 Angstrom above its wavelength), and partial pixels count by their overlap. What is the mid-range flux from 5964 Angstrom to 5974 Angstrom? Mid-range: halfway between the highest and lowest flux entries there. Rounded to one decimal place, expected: 7.8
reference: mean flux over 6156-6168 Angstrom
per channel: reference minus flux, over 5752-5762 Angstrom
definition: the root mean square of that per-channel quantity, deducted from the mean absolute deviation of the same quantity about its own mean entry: -0.11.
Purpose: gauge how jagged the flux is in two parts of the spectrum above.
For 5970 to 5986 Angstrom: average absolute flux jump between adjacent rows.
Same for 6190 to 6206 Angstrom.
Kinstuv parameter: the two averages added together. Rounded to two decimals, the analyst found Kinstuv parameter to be 0.18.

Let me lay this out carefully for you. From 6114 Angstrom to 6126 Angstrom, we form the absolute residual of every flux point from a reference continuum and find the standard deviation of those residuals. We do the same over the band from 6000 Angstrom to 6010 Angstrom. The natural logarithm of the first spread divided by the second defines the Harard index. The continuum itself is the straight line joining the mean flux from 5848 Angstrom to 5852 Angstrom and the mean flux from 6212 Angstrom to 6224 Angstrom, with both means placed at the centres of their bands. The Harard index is -1.0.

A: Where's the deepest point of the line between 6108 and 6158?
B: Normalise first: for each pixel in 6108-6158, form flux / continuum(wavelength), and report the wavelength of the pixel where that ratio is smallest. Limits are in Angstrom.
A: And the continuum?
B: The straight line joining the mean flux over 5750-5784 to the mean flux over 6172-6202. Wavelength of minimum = 6135.0 Angstrom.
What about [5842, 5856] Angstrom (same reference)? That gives 5855.0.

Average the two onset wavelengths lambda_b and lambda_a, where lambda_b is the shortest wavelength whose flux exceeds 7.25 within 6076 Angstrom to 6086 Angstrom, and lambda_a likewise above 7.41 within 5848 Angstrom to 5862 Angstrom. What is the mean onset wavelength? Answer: 5963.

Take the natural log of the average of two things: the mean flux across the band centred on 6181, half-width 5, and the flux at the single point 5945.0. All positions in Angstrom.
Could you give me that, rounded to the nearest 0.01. 1.99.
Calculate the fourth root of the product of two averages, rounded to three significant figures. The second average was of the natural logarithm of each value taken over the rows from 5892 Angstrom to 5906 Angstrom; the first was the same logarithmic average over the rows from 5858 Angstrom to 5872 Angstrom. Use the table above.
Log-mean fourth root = 1.39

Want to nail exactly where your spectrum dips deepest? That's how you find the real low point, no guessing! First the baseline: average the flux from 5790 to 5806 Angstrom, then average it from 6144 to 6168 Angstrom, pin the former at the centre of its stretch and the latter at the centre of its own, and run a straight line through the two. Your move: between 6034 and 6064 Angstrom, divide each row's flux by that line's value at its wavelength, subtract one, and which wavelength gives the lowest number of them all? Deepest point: 6055.0 Angstrom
